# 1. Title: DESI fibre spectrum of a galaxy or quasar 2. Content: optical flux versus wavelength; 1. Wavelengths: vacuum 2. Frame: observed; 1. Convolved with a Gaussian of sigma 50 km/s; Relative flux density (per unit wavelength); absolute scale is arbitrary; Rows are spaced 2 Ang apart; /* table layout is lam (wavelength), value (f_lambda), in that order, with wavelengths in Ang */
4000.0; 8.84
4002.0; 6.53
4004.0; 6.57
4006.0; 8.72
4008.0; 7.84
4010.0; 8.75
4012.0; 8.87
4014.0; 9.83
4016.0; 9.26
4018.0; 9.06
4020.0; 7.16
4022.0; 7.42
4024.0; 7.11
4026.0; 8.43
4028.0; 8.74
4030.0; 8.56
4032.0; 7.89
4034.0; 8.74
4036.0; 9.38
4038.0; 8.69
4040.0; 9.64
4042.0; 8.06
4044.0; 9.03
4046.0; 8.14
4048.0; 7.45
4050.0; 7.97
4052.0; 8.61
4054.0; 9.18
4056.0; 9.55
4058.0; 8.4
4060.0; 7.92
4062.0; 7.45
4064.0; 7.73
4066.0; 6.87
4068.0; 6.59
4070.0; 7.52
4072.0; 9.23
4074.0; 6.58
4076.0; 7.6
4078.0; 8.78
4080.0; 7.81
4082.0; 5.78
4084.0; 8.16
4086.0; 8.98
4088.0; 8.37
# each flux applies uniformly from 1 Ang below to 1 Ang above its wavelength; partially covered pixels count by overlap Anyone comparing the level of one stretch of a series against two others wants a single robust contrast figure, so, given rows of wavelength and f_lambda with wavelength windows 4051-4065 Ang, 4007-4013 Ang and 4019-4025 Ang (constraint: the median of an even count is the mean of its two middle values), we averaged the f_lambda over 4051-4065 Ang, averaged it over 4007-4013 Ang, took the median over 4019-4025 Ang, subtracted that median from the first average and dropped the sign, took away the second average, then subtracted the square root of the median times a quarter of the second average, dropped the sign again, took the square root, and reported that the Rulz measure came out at 3.34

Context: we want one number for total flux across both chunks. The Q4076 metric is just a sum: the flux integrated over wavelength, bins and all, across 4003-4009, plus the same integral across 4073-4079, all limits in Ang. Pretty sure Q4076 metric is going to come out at 92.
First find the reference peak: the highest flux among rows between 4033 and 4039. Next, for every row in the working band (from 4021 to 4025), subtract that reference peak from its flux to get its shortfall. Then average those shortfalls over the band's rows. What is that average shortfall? -2.1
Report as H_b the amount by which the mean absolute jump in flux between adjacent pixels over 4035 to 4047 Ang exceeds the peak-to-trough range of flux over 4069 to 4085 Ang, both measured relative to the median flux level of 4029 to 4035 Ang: -2.43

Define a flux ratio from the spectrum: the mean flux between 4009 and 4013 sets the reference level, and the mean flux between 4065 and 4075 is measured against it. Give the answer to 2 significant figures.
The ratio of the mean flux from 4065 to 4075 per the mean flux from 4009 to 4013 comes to 0.84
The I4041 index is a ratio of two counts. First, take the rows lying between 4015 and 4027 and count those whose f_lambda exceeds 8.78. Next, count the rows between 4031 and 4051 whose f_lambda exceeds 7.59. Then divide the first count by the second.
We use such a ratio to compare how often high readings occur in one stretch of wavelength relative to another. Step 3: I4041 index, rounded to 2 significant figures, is 0.22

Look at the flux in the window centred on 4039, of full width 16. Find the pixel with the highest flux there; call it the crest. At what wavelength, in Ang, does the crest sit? 4040.0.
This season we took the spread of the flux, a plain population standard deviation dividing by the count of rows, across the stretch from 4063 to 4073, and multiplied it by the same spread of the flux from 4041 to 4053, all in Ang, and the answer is 0.46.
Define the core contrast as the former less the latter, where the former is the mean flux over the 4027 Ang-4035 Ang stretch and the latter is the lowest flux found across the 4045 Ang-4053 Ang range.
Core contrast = 1.0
